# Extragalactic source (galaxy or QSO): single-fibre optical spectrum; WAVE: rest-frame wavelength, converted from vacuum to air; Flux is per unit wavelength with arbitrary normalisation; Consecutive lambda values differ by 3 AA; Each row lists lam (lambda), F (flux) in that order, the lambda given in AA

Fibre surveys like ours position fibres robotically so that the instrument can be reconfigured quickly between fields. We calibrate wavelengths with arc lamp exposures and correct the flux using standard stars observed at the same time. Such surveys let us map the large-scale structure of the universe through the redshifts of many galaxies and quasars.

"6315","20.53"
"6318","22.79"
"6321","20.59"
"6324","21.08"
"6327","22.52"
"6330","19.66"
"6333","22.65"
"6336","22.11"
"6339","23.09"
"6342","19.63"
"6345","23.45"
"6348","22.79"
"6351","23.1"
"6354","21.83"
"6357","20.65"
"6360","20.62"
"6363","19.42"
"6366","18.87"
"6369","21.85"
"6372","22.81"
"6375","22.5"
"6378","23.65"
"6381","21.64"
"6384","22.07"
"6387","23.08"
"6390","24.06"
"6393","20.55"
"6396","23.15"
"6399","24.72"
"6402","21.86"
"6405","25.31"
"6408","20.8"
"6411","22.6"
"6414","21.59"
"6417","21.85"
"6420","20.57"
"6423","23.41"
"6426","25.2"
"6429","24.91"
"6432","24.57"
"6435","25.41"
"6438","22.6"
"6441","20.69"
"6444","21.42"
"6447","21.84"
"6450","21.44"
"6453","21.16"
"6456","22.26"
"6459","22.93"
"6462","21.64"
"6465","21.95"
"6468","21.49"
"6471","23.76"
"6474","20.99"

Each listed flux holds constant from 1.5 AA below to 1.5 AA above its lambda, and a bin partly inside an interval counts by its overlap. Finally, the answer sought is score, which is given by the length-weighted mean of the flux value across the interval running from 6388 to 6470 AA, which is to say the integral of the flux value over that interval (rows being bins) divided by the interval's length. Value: 22.6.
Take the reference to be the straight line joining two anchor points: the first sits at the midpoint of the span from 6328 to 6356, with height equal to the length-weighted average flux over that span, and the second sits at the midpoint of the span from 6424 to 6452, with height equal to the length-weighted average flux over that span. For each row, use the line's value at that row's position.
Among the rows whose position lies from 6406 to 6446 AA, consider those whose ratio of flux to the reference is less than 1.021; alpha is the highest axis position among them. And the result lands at 6444 AA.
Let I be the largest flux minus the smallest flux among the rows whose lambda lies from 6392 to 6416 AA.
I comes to 4.8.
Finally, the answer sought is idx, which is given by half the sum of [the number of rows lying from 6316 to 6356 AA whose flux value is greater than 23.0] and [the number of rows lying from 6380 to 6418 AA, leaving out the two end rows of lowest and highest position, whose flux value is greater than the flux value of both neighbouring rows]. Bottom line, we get 3.5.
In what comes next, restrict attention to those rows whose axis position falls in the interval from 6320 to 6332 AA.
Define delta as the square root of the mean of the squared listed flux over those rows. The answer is 21.0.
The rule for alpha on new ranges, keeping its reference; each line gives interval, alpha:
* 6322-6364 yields 6363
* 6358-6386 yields 6384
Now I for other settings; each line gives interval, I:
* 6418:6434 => 4.6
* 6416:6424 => 2.8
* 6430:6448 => 4.7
